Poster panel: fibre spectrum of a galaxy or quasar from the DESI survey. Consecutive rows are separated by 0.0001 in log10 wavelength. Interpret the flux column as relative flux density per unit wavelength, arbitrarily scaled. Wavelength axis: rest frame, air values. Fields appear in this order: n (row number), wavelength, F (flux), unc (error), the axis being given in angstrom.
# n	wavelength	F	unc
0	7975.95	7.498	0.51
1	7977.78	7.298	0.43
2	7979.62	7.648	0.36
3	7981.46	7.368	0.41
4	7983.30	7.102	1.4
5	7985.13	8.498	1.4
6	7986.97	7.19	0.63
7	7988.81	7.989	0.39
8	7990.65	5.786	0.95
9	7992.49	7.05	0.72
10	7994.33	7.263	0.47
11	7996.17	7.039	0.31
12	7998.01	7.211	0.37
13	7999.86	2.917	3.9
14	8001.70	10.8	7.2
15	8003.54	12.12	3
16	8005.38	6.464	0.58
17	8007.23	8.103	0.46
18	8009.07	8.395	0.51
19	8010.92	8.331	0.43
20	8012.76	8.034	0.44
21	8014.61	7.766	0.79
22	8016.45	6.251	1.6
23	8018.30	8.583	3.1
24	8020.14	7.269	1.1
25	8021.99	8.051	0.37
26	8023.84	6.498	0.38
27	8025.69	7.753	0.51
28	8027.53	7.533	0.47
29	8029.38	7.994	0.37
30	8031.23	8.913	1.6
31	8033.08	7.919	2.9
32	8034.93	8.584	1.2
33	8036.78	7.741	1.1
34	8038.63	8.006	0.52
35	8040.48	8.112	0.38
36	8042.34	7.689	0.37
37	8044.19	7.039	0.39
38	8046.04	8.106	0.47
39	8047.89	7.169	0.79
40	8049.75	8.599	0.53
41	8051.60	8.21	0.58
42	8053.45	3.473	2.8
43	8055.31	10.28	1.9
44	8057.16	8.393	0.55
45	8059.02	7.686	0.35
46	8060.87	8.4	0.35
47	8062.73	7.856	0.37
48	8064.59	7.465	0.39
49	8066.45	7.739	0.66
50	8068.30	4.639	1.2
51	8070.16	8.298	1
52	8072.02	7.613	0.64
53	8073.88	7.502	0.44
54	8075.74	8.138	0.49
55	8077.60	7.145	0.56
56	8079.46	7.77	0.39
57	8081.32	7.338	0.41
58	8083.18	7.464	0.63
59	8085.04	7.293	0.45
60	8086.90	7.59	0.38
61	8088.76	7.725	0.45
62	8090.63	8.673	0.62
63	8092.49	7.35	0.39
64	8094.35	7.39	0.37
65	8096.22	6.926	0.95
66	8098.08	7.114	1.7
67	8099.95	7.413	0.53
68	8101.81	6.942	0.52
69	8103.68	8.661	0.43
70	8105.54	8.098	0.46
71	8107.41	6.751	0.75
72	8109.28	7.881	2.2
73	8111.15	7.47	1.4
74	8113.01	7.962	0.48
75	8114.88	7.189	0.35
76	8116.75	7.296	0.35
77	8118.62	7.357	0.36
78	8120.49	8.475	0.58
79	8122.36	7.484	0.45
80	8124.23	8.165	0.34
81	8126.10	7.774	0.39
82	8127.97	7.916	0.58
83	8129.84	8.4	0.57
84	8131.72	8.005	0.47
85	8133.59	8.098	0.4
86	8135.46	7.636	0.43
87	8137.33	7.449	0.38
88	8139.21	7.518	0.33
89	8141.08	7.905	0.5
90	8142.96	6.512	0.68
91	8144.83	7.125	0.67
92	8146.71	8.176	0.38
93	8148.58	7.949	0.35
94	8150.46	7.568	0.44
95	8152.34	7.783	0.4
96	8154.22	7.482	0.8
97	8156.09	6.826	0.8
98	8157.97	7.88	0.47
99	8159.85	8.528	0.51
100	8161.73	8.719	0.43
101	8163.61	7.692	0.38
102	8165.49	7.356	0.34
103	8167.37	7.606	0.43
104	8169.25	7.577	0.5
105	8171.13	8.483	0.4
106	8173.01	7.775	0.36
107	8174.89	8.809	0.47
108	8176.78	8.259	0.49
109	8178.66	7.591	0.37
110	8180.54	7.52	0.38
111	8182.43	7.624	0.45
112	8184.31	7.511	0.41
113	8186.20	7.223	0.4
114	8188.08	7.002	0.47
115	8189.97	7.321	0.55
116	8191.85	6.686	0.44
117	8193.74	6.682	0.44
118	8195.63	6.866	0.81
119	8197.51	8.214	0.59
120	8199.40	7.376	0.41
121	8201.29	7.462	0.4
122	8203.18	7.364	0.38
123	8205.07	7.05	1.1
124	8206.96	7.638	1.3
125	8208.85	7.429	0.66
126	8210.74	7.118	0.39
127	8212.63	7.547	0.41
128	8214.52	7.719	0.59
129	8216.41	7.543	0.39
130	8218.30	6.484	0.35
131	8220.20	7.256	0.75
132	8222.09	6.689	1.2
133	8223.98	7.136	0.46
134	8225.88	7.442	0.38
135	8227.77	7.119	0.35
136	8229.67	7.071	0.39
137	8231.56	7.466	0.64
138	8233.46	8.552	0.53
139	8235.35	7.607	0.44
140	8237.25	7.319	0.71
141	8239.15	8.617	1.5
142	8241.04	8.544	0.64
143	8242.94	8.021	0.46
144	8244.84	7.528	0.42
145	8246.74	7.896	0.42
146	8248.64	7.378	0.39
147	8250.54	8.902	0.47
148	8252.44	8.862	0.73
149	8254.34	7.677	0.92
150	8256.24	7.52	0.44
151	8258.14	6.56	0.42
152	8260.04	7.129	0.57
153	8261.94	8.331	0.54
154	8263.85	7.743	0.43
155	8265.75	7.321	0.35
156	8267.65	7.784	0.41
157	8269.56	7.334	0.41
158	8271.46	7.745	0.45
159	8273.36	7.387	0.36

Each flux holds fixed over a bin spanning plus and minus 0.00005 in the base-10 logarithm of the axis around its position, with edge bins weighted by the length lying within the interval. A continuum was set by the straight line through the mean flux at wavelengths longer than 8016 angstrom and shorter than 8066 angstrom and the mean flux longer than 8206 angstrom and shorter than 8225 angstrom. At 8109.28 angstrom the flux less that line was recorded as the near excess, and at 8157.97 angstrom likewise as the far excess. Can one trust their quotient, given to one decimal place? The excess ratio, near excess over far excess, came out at 0.7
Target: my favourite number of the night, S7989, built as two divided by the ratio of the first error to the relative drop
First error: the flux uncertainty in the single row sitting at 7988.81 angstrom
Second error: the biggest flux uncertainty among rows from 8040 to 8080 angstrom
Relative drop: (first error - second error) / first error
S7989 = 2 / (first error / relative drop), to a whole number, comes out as -32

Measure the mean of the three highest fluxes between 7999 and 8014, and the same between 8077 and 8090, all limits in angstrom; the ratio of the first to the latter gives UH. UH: 1.4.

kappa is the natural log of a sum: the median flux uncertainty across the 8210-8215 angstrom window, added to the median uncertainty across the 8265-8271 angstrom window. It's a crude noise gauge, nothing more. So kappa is -0.20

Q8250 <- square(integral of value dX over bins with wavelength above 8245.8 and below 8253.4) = 3939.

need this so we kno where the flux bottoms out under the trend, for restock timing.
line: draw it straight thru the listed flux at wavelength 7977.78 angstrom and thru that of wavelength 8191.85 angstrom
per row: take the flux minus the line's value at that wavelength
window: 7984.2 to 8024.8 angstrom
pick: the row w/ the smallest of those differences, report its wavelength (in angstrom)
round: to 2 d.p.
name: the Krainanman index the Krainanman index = 7999.86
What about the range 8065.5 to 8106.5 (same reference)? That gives 8068.30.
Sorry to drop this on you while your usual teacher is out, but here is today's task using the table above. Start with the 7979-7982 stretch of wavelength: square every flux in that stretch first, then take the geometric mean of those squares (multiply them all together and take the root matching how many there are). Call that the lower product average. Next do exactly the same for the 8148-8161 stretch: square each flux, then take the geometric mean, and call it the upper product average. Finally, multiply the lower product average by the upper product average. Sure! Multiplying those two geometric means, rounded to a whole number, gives 3342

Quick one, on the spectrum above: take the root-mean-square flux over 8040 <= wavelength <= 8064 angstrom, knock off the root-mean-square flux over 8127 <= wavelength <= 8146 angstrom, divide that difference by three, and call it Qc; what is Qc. 0.077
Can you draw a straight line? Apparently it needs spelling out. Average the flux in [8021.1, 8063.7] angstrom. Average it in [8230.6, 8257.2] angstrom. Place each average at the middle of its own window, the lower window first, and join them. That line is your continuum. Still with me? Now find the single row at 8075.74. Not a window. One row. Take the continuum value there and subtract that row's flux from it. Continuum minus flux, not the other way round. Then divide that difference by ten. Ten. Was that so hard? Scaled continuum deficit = -0.03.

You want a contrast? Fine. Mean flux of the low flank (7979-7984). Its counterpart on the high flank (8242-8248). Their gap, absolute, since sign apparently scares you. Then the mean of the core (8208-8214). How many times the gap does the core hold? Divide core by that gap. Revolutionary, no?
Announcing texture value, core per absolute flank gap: 17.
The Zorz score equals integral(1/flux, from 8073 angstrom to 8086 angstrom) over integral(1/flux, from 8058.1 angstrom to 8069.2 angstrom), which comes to 1.1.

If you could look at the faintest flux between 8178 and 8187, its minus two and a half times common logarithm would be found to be -2.15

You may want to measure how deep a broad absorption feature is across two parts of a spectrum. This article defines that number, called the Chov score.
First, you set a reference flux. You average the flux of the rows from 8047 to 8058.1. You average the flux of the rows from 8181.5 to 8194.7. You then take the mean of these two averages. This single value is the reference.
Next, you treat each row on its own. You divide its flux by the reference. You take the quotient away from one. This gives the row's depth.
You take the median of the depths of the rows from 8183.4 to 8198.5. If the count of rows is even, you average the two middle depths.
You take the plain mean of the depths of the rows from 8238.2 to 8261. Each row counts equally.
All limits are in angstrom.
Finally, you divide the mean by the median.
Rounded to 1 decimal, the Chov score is -1.5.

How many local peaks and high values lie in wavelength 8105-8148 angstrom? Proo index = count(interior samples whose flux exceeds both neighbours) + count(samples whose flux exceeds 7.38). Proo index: 24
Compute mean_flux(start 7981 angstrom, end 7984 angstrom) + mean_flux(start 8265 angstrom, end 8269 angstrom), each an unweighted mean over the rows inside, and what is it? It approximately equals 14.8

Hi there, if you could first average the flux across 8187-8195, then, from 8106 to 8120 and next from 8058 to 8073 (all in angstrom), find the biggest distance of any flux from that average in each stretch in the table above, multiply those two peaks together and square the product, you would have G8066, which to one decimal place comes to 5.6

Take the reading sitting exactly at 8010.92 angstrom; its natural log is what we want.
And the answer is 2.12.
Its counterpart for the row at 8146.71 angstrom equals 2.10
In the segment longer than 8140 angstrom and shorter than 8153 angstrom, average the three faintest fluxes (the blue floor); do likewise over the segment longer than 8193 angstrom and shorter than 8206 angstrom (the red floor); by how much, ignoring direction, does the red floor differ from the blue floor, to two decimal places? 0.20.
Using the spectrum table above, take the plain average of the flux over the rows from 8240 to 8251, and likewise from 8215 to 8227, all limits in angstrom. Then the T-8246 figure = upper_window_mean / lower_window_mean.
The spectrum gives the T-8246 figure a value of 1.13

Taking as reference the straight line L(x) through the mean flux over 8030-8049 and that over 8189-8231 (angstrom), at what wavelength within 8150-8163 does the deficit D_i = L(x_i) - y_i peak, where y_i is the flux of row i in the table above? 8156.09 angstrom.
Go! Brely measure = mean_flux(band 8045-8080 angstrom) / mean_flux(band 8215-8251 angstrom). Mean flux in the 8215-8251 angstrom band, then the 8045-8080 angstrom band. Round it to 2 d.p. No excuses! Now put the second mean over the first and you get 1.00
